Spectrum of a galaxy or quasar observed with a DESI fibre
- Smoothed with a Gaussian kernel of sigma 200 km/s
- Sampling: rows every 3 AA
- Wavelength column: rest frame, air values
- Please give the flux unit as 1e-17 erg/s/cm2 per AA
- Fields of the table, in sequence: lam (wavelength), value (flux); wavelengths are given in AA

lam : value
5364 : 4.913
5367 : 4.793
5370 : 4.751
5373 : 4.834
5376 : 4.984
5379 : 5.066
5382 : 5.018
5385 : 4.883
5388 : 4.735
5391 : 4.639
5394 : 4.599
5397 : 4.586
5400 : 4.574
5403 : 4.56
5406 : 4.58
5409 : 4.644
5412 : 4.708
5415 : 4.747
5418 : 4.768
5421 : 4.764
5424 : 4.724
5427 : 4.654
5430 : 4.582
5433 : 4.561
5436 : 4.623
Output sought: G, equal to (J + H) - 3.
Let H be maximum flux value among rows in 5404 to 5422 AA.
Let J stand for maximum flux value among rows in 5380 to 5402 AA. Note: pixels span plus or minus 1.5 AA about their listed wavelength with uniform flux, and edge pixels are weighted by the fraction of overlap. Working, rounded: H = 4.768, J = 5.018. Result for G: 6.79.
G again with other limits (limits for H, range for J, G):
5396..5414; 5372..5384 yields 6.77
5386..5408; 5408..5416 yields 6.48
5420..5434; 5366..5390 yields 6.83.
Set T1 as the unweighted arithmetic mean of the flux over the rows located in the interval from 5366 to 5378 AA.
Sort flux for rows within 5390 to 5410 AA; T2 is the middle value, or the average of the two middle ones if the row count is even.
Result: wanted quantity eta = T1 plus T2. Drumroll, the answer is 9.43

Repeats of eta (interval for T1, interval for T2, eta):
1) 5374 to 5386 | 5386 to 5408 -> 9.57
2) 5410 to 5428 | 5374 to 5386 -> 9.73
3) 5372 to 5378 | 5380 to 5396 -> 9.64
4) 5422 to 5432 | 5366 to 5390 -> 9.51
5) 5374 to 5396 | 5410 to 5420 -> 9.59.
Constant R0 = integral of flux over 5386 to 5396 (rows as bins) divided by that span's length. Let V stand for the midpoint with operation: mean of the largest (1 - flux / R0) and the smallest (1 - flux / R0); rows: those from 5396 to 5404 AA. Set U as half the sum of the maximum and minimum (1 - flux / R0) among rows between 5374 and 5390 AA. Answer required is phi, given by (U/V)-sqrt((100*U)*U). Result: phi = -3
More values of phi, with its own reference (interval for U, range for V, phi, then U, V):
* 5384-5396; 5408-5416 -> 2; -0.016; -0.006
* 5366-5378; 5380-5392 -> 1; -0.043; -0.035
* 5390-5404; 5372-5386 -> 0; 0.014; -0.061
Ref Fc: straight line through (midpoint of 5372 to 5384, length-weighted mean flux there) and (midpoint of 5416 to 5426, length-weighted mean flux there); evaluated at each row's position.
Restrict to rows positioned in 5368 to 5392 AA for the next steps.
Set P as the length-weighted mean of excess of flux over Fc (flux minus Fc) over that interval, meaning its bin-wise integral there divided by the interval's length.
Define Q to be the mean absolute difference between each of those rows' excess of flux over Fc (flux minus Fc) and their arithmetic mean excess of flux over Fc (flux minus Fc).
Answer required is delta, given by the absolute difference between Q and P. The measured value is 0.224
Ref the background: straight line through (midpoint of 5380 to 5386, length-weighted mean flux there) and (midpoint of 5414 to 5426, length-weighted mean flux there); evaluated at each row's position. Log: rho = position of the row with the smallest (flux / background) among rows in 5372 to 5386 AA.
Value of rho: 5373 AA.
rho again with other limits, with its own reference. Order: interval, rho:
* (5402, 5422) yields 5403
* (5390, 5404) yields 5394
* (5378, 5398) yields 5394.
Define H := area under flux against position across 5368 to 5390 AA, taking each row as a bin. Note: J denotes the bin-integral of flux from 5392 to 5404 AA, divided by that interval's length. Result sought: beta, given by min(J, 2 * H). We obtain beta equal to 4.58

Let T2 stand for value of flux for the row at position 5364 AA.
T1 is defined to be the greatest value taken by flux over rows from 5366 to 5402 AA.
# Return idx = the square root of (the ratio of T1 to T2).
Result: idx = 1.015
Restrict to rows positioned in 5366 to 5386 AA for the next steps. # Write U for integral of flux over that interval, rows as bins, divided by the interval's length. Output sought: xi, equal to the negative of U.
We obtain -4.91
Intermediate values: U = 4.91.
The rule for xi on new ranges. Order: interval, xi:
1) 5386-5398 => -4.65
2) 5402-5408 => -4.58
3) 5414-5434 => -4.69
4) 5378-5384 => -5.03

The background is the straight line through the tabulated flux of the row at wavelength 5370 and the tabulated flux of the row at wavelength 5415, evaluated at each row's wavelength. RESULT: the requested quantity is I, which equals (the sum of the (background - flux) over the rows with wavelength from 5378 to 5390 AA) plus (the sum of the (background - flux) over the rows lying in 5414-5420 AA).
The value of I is -0.7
